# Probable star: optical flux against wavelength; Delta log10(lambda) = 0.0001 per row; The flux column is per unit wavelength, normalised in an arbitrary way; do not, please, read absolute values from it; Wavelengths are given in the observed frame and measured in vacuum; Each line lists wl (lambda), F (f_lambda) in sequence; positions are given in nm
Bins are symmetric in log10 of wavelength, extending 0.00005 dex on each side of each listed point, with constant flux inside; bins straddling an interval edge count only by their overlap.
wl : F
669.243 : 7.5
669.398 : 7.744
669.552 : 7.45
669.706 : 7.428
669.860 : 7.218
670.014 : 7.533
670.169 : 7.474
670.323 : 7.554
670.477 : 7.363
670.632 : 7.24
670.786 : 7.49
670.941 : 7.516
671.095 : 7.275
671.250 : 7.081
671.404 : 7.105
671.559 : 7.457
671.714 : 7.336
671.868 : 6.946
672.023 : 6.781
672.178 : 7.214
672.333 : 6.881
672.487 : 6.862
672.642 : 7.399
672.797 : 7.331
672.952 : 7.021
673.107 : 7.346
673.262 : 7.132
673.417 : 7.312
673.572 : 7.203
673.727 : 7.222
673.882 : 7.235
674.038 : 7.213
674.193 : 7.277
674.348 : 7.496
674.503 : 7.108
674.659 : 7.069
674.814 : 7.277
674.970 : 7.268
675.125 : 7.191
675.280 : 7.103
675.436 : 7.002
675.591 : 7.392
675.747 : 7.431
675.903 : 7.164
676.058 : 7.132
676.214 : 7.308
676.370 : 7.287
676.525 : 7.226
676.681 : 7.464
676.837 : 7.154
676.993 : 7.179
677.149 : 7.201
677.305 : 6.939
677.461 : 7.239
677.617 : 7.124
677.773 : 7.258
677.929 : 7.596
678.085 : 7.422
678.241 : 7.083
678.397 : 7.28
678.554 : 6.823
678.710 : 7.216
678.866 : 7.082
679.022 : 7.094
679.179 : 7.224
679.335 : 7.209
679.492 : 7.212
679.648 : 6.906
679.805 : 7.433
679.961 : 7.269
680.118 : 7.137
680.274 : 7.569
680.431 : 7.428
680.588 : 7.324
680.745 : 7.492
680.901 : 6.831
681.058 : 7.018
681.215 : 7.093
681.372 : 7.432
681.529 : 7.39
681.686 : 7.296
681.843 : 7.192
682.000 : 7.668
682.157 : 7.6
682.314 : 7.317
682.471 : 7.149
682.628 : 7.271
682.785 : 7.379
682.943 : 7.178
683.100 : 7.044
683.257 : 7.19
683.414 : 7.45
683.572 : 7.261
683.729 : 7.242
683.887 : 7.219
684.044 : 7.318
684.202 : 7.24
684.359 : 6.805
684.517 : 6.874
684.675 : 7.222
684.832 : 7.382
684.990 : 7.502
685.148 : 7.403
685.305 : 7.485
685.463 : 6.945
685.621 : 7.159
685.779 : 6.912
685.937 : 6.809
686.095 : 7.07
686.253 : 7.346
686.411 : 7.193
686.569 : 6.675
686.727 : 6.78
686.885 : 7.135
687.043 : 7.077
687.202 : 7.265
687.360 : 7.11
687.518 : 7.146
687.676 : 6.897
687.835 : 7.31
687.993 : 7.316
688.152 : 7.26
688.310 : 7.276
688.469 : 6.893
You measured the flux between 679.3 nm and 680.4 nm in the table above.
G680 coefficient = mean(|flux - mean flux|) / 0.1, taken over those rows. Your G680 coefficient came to 1.5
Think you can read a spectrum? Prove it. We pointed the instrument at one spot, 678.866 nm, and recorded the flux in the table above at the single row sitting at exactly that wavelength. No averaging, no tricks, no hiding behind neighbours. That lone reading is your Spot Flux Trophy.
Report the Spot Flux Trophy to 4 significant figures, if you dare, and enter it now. 7.082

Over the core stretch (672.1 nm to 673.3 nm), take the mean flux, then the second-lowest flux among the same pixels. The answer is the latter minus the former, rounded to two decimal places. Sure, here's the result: -0.27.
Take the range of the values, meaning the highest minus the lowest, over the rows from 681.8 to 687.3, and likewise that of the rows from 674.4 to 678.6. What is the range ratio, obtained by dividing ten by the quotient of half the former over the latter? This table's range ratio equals 15.6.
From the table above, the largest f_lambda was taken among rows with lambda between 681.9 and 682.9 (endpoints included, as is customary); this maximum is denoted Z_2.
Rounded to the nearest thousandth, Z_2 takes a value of 7.668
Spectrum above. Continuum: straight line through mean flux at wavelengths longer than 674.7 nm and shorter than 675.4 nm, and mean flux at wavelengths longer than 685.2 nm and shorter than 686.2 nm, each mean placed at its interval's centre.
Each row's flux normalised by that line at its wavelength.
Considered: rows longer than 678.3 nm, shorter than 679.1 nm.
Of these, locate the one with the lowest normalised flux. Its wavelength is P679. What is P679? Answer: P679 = 678.554 nm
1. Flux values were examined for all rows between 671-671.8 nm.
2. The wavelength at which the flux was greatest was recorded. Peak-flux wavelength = 671.559 nm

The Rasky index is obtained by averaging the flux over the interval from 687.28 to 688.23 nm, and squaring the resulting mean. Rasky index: 51.5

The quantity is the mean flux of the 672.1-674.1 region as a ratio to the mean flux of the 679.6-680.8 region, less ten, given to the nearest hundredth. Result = -9.02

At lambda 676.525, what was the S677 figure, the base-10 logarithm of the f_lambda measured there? 0.859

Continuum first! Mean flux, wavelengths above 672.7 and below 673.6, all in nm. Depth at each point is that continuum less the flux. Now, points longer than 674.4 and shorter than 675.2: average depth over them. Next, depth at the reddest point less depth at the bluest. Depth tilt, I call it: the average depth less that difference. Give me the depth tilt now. 0.12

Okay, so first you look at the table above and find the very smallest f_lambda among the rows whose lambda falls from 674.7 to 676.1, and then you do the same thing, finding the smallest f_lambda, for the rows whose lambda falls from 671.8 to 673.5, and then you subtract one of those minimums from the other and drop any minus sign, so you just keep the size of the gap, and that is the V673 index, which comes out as 0.221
